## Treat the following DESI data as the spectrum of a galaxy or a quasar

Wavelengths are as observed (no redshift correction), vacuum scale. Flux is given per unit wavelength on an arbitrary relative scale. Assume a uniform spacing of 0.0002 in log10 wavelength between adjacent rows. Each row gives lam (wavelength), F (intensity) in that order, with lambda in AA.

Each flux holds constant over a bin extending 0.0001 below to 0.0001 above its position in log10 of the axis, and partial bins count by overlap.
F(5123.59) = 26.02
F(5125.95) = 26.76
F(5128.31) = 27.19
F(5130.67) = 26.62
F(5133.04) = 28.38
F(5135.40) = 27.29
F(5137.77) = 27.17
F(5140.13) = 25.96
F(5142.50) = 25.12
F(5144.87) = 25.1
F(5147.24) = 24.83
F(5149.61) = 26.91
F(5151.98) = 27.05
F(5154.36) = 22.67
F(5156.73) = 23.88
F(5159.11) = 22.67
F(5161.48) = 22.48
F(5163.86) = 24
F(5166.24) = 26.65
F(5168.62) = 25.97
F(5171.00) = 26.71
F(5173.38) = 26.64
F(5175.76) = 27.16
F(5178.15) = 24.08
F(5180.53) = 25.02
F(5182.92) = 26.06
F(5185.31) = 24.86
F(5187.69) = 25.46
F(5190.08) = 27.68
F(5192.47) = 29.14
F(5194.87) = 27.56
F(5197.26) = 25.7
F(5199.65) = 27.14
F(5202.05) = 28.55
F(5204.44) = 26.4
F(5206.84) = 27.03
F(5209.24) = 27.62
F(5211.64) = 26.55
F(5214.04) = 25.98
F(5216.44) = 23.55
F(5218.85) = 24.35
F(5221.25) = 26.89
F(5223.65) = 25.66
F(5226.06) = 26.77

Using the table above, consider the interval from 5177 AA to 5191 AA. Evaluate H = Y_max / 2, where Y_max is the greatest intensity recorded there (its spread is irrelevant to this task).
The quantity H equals 13.84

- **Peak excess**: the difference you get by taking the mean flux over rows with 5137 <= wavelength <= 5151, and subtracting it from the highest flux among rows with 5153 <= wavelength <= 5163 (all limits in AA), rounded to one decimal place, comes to -2.0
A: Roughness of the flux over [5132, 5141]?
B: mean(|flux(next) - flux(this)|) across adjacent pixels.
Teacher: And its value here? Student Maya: 0.81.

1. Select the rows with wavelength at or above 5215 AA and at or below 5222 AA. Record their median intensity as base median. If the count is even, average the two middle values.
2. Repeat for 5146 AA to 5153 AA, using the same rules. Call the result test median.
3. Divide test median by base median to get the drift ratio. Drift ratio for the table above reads 1.11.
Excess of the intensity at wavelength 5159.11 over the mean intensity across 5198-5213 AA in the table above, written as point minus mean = -4.5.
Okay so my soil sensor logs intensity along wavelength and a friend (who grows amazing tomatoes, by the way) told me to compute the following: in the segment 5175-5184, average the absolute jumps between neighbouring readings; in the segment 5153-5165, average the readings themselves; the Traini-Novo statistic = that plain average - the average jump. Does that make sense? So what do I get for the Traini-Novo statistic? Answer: 21.5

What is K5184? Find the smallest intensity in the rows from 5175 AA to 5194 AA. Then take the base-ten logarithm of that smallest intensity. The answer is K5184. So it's 1.38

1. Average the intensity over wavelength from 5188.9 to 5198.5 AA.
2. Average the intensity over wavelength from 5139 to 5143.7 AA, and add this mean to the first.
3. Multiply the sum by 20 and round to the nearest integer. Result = 1061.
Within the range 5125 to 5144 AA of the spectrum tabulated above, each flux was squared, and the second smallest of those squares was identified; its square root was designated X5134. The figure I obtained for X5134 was 26.0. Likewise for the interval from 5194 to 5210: 26.4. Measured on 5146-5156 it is 24.8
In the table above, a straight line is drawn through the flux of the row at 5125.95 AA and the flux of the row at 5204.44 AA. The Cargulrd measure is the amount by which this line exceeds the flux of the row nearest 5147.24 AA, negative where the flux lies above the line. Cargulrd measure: 1.8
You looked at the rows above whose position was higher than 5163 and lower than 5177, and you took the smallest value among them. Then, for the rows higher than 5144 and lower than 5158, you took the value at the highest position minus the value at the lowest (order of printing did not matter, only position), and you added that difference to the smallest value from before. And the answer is 22.8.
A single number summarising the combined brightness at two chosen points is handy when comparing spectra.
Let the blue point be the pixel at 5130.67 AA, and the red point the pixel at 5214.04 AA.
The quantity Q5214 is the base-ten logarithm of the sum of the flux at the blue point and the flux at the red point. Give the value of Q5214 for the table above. 1.72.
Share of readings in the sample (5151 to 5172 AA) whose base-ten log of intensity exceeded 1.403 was 0.44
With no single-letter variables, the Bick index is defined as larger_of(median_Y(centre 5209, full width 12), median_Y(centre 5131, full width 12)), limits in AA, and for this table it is 27.2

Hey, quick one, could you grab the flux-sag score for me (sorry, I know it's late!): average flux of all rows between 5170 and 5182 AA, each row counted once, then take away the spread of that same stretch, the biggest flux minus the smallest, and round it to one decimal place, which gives 22.8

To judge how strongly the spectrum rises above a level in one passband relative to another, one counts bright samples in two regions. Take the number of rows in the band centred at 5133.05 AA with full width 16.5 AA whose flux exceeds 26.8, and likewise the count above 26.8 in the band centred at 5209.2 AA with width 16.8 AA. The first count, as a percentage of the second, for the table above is 133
